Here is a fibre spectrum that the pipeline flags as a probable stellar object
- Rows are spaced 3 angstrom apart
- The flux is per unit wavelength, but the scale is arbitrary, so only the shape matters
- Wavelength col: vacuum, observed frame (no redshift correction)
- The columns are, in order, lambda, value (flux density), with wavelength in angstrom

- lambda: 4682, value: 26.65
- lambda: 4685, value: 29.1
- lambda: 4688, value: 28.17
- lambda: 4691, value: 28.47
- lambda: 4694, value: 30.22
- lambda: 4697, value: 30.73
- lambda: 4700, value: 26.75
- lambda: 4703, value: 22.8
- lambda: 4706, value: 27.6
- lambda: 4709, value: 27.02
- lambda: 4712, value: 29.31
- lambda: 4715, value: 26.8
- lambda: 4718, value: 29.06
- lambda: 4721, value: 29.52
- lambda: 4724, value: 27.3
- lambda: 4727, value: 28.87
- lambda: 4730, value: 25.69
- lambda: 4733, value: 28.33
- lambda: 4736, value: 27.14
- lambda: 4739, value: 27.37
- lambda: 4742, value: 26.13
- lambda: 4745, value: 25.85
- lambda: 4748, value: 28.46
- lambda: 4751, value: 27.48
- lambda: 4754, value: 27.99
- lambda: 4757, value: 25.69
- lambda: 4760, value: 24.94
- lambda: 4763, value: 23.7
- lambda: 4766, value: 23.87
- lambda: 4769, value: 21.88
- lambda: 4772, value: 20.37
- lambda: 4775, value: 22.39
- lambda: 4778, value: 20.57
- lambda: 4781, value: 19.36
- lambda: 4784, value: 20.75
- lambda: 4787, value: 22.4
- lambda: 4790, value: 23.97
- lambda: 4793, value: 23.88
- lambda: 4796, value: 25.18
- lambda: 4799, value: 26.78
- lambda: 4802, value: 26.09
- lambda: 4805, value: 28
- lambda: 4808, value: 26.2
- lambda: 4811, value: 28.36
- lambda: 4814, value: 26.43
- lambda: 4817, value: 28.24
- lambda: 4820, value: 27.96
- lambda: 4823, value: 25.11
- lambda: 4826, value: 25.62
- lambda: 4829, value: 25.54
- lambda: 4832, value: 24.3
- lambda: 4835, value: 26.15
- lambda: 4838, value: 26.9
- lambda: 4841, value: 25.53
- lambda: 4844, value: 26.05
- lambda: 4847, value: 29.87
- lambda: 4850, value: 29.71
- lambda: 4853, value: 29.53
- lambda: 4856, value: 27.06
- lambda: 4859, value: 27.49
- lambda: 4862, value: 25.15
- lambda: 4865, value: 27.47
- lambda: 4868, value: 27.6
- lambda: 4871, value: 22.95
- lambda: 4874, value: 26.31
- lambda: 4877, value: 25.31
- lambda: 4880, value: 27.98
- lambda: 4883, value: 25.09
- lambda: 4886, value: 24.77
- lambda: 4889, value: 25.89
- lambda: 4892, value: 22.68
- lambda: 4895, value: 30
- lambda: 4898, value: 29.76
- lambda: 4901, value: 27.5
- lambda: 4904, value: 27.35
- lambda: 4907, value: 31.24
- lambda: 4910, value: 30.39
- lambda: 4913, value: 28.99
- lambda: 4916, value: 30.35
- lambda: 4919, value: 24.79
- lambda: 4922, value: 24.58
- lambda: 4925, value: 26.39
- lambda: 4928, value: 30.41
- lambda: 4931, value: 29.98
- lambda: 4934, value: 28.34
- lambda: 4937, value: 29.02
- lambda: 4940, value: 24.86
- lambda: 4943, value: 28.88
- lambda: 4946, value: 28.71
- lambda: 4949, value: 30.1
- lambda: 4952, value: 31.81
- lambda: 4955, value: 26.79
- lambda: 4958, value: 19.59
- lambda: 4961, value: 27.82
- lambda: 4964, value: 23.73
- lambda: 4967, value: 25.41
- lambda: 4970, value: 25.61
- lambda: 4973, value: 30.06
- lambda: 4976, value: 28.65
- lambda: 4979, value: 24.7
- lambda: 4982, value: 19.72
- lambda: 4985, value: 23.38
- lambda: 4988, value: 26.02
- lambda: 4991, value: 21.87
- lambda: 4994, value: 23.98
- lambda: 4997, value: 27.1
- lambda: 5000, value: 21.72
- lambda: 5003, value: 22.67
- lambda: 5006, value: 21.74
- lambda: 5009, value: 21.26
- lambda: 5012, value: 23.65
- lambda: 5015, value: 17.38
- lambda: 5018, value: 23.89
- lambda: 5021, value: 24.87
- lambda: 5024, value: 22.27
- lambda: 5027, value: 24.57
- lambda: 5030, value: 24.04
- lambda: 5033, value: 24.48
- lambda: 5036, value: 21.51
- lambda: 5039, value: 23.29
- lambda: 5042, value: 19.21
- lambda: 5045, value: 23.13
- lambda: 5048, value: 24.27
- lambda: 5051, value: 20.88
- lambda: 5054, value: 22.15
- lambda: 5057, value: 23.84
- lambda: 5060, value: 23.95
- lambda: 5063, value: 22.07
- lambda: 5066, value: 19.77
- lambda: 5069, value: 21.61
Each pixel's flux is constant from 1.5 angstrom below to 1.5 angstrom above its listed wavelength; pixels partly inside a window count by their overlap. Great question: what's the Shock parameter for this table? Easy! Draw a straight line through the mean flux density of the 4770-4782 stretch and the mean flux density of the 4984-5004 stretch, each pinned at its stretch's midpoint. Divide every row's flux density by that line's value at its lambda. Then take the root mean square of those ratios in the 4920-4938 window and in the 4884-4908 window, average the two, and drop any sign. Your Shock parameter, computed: 1.23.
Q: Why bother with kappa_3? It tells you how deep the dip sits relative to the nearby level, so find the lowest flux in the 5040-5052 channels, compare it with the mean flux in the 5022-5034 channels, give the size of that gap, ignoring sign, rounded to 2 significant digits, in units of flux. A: 4.6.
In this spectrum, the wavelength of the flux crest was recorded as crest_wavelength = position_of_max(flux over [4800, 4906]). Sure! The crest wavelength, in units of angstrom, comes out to 4895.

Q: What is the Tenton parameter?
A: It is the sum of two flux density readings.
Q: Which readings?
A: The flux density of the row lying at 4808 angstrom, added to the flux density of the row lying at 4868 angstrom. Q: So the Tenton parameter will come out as 53.8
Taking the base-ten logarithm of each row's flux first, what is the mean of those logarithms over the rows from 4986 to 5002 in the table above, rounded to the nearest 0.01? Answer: 1.38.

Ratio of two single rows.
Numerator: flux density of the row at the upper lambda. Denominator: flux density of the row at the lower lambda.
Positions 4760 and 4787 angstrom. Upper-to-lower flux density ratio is 0.90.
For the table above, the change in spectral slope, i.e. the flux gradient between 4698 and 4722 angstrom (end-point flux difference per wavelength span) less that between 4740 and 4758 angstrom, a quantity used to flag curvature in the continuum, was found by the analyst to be 0.16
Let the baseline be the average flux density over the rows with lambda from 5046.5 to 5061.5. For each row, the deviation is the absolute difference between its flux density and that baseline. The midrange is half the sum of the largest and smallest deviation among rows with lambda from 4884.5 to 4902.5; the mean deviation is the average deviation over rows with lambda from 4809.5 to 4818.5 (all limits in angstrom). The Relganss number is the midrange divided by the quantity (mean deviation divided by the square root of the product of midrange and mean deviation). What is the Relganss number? 3.2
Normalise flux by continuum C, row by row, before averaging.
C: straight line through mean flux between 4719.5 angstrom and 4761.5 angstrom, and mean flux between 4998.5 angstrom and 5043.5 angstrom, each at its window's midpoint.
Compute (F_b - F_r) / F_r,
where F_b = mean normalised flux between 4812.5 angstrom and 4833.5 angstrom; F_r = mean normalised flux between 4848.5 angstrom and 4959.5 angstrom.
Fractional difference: -0.10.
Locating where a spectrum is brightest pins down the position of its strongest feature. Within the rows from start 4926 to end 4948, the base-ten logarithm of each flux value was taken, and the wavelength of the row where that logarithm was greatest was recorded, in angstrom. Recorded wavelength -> 4928 angstrom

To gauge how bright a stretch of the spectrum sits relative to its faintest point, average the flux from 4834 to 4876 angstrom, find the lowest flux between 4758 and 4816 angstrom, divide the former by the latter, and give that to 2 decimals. 1.39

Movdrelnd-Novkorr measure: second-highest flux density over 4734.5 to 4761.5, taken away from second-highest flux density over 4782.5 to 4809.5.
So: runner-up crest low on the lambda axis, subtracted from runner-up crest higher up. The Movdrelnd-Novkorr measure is -1.2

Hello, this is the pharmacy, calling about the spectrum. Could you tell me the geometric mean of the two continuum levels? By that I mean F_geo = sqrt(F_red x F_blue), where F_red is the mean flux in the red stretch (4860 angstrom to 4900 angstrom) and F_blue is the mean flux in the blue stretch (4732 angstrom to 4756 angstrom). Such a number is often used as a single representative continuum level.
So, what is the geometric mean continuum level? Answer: 26.8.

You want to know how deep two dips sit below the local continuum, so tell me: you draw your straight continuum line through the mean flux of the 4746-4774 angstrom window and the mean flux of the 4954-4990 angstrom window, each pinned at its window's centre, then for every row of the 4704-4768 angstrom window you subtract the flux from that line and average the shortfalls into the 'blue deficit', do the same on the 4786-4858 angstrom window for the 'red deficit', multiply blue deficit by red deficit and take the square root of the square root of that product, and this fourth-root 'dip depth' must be 1.3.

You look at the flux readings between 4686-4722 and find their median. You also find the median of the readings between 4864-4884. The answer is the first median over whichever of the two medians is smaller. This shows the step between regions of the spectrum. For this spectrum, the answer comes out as 1.08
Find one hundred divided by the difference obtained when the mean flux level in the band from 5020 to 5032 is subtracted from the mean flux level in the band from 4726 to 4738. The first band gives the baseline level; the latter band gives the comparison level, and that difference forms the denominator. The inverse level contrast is 28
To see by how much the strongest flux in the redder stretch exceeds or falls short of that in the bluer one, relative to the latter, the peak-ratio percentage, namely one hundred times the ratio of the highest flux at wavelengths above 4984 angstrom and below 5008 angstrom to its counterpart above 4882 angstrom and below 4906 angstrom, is 90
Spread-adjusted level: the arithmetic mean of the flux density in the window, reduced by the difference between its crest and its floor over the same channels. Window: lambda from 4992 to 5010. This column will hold 17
